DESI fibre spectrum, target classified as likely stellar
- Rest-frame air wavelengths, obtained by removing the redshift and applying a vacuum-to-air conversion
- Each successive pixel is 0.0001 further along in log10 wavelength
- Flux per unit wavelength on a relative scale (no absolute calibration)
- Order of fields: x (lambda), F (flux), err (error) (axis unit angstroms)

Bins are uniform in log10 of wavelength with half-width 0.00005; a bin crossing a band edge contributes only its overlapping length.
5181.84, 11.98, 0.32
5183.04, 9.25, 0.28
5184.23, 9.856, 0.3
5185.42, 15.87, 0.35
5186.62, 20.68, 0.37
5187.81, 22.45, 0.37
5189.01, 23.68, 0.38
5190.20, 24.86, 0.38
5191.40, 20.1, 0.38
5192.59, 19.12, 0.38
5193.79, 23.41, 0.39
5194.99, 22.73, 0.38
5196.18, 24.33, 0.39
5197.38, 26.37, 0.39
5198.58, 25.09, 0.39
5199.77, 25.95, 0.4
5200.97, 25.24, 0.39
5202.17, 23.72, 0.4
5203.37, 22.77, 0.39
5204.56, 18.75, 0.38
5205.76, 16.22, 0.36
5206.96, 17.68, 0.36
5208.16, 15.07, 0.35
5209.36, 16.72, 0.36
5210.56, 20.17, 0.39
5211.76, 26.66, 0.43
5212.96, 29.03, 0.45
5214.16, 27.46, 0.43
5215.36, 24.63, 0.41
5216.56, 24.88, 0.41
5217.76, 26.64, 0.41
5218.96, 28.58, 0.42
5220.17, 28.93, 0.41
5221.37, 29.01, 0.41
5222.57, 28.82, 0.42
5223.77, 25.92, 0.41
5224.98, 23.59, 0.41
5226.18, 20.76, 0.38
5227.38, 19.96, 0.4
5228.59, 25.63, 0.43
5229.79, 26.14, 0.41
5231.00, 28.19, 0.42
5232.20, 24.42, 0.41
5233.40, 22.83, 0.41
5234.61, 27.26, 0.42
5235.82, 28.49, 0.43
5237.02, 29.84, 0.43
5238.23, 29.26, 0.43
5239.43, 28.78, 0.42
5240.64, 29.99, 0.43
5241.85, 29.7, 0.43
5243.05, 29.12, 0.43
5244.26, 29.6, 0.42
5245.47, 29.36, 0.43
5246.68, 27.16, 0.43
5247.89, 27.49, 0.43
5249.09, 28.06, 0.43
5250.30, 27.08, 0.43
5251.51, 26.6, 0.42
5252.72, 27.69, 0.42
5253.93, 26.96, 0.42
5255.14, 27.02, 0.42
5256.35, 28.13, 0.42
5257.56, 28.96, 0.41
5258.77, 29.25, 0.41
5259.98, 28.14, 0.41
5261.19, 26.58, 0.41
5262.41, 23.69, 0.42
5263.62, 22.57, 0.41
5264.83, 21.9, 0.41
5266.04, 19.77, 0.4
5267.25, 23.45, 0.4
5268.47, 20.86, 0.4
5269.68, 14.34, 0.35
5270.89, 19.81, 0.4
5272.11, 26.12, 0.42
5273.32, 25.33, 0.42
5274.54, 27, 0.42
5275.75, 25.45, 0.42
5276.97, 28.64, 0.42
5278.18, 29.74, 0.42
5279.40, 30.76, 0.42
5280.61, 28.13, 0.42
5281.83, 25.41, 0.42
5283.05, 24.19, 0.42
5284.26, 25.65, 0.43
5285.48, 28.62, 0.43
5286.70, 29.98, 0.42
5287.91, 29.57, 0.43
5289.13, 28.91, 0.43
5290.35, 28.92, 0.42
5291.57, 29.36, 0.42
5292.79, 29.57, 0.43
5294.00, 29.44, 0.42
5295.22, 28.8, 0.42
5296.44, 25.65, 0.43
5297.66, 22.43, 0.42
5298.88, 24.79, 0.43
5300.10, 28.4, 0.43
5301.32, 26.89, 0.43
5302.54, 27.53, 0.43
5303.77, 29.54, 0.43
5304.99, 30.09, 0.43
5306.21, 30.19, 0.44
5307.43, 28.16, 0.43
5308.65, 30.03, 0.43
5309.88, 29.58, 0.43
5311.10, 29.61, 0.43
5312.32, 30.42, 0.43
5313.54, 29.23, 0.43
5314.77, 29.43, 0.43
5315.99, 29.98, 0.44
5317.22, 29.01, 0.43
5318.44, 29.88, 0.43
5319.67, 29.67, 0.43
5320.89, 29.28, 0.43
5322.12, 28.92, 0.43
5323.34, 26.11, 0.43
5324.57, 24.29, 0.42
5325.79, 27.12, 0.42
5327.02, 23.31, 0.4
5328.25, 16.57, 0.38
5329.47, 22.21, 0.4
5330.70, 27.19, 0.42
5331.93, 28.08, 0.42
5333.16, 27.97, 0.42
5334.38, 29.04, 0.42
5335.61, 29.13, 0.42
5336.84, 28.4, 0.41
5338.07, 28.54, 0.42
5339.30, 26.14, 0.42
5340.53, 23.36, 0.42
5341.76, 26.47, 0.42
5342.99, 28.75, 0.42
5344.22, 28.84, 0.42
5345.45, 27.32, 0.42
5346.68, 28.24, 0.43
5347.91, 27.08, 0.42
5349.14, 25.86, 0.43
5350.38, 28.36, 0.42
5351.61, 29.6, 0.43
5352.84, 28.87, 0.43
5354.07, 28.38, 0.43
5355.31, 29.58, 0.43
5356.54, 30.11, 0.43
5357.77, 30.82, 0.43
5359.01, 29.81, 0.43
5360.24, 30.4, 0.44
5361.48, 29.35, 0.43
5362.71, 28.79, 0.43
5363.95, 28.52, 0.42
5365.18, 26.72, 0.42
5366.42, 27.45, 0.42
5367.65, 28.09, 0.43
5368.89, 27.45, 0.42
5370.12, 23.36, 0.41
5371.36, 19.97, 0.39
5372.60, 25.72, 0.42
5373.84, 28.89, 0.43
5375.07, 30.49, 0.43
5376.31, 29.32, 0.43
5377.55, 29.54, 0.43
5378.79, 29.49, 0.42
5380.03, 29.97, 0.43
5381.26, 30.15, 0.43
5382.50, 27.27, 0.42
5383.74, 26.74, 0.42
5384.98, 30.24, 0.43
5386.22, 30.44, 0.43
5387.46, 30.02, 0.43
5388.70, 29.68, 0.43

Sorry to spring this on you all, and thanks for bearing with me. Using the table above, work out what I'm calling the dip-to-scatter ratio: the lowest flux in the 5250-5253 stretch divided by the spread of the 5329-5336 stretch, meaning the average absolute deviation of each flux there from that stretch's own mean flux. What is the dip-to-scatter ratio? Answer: 16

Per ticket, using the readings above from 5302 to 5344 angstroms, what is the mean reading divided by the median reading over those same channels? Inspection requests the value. 0.962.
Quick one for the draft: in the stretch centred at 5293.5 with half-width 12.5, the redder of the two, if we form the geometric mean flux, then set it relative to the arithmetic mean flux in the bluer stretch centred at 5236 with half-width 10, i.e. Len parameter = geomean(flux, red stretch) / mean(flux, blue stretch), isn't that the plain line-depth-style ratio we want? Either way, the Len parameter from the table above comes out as 1.02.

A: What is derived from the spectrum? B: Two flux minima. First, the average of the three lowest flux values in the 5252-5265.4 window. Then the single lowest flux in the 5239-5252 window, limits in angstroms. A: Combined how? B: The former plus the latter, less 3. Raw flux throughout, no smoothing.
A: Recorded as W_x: 46.3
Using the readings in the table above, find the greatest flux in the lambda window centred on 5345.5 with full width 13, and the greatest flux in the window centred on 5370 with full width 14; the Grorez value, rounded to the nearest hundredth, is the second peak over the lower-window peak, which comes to 1.03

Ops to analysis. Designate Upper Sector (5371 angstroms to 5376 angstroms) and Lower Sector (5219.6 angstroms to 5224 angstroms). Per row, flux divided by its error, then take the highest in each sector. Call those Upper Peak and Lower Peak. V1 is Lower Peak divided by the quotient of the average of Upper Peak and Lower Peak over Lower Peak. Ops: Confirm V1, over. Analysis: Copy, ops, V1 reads 71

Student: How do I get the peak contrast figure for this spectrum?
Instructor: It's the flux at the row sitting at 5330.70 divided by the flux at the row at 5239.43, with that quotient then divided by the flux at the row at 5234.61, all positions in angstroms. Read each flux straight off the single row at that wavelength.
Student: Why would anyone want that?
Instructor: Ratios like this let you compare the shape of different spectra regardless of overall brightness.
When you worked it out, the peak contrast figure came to 0.0347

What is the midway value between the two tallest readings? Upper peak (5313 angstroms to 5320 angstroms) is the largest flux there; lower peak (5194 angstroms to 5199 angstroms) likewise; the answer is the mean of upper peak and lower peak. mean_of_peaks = 28.2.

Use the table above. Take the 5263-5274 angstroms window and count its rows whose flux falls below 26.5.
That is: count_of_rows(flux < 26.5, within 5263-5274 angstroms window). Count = 9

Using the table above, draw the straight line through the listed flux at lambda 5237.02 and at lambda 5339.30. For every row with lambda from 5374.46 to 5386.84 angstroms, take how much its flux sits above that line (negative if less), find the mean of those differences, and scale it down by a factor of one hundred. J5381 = 0.047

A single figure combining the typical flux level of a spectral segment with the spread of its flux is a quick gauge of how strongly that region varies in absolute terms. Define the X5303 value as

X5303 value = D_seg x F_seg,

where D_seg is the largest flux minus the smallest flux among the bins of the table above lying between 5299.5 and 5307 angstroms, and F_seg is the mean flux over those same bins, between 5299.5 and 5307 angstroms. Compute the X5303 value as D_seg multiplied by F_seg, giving 95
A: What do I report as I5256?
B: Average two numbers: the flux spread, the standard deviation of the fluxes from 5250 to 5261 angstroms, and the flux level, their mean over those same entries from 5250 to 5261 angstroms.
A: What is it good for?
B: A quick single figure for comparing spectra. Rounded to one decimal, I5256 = 14.3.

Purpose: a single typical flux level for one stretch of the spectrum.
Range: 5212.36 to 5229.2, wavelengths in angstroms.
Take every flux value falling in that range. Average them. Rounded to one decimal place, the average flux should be 26.0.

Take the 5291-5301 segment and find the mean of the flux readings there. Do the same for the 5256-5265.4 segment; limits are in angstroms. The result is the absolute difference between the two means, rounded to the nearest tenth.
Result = 1.2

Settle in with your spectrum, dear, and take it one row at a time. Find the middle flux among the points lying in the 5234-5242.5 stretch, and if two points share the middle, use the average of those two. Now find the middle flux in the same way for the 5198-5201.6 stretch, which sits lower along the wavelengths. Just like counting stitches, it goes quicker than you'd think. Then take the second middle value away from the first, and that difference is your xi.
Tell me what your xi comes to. 4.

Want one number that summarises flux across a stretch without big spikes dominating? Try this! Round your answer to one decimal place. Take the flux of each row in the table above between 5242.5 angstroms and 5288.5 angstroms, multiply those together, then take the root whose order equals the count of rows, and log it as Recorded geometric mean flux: 26.0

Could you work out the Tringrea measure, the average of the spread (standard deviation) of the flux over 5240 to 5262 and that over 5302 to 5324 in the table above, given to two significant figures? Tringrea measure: 1.1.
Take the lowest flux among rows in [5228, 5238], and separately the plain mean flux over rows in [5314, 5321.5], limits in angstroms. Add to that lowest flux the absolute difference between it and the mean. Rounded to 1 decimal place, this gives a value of 29.5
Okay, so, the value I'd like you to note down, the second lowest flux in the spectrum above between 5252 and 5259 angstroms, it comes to 27.02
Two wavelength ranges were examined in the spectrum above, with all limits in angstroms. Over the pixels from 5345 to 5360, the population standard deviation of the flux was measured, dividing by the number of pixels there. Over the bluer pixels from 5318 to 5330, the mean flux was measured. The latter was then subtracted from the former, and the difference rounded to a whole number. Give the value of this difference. -24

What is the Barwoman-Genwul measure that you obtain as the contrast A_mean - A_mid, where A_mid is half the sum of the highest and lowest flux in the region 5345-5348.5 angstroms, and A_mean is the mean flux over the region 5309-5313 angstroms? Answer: 2.2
